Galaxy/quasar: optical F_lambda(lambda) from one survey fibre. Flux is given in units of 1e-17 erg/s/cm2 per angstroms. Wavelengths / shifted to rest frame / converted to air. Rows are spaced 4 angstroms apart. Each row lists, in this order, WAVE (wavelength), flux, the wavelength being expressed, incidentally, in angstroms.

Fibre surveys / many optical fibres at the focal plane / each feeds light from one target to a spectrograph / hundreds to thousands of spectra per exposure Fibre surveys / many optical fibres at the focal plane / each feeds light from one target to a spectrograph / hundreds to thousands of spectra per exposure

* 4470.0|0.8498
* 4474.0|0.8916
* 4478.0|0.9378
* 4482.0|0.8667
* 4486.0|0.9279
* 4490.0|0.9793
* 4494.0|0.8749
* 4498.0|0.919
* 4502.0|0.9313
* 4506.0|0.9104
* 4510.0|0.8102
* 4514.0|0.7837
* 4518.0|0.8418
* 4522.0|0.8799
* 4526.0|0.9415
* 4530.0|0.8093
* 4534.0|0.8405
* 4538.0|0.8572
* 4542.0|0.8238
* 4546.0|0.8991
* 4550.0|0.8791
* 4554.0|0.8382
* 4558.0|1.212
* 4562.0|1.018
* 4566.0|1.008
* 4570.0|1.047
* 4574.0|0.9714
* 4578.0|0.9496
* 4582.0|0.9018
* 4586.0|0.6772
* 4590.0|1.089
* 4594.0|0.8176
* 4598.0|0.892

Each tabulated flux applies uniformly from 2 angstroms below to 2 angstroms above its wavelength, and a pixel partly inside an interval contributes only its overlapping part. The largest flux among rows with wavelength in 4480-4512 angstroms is 0.9793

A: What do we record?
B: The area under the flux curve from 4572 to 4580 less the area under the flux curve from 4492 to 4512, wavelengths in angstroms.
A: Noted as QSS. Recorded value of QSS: -10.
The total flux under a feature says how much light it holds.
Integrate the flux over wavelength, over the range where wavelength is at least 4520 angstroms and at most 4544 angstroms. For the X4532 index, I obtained 20.6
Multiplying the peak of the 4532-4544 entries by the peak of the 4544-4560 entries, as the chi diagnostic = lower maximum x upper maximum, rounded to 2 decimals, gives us 1.04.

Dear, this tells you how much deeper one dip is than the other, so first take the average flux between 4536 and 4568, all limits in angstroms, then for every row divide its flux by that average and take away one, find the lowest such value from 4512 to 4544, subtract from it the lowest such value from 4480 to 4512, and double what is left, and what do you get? -0.1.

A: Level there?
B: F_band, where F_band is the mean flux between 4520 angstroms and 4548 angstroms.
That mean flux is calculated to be 0.86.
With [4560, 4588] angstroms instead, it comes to 0.94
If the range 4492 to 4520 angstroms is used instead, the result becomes 0.87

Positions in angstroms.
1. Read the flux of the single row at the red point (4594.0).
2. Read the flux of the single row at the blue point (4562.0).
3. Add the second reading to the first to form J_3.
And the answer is 1.84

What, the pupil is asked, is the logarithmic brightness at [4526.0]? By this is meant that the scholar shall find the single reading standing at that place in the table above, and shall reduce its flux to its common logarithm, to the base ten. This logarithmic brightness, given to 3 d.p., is -0.026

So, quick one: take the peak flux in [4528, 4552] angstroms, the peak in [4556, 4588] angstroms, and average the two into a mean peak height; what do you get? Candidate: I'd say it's 1.06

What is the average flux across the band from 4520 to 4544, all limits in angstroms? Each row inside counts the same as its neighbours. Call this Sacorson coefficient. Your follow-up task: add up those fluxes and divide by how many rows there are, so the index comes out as 0.859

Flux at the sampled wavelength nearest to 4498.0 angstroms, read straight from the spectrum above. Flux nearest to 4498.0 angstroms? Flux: 0.919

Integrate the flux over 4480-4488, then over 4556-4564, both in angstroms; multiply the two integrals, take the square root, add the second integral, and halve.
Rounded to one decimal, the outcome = 8.5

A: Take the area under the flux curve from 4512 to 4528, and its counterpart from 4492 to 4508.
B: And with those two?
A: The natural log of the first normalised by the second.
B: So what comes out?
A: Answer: -0.05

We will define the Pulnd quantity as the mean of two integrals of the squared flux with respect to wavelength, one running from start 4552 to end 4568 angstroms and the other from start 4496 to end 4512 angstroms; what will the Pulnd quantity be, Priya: 14.8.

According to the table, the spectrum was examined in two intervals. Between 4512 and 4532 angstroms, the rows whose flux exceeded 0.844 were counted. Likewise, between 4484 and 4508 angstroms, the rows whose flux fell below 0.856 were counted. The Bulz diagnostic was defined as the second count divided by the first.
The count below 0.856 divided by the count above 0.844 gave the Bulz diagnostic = 0.0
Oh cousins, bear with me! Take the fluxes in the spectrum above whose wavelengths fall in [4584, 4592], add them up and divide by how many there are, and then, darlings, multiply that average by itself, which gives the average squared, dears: 0.78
